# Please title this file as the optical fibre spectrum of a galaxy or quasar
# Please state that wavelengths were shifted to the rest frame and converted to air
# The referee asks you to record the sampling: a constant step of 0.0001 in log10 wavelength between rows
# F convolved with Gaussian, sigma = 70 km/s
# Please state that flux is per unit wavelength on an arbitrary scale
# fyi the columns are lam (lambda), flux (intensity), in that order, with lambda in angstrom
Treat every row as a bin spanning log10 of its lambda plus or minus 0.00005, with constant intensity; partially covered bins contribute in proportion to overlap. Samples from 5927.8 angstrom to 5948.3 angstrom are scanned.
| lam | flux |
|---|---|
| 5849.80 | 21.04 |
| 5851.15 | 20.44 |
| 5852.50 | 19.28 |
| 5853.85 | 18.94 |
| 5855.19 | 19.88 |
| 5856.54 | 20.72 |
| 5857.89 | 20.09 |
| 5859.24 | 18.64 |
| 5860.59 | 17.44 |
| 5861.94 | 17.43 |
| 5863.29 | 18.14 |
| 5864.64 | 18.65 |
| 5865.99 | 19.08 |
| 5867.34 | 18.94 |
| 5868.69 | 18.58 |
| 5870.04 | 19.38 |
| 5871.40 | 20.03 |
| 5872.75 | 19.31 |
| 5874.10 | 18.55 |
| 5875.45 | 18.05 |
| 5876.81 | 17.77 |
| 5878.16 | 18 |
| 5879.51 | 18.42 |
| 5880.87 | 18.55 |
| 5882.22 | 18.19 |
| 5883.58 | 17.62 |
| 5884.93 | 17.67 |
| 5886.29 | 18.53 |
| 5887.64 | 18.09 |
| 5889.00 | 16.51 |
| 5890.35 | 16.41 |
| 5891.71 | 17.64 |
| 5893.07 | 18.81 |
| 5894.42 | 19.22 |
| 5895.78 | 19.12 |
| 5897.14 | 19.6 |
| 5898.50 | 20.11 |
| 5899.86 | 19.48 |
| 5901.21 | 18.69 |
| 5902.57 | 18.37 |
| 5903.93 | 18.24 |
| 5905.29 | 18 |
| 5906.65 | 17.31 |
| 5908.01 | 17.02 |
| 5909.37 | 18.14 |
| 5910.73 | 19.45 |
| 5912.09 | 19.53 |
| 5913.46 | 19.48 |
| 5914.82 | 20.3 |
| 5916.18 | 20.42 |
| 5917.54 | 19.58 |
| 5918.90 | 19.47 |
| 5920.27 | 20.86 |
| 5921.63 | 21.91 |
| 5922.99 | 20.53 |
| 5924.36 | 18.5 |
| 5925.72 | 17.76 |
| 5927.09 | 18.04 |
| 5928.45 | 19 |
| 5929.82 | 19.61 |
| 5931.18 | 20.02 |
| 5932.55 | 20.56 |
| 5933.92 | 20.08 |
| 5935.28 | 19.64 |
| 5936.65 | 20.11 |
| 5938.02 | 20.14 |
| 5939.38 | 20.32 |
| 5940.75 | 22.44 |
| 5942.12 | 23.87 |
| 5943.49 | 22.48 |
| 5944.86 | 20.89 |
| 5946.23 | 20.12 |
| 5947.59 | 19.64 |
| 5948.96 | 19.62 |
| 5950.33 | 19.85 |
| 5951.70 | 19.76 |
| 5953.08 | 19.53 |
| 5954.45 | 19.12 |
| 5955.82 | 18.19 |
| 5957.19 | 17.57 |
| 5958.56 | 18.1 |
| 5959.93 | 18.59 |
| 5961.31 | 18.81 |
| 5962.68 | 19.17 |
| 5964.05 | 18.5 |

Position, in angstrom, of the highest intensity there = 5942.12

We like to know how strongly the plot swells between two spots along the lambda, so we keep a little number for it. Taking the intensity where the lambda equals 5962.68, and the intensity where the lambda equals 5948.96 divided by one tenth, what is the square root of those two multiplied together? 61.3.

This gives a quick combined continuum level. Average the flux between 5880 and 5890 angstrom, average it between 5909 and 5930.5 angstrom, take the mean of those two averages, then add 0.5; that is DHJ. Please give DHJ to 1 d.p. 19.2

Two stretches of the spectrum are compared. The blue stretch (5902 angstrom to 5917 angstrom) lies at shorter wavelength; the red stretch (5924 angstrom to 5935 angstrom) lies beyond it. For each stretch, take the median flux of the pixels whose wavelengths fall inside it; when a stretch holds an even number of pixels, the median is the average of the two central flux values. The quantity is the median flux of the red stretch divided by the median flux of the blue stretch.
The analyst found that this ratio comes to 1.05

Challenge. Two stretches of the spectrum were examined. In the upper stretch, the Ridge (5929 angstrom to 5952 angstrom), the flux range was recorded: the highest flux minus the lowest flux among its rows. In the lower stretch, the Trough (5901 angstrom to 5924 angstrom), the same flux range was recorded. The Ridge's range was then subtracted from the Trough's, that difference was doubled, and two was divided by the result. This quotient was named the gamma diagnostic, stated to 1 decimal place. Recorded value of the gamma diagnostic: 1.6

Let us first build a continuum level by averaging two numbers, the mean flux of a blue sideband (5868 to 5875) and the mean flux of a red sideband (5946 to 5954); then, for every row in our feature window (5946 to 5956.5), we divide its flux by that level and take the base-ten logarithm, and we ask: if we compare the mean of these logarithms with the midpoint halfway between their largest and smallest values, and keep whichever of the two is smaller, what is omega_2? -0.007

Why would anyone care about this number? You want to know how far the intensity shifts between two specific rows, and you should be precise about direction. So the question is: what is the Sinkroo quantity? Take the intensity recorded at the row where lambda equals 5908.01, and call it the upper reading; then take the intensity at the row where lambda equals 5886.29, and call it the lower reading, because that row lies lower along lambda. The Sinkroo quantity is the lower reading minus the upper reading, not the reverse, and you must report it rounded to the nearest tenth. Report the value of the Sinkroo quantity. 1.5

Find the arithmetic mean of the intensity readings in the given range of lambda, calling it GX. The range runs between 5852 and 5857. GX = 19.7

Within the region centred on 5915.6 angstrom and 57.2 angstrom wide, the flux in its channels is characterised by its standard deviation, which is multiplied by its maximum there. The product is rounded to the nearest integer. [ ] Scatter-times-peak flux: 37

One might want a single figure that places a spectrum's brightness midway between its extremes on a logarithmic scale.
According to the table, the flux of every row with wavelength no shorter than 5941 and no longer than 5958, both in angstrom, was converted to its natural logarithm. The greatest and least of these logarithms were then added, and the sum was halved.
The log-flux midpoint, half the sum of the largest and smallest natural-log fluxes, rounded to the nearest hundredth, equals 3.02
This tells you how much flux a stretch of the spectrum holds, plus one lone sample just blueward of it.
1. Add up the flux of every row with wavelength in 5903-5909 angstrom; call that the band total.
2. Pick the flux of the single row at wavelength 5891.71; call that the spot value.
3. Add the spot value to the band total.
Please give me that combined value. 88.2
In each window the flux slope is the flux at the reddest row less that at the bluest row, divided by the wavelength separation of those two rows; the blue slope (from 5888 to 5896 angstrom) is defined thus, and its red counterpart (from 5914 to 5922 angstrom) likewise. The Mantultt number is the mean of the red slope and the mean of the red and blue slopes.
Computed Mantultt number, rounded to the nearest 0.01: 0.27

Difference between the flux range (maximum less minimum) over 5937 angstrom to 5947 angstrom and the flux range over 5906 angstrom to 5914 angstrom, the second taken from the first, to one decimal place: 1.2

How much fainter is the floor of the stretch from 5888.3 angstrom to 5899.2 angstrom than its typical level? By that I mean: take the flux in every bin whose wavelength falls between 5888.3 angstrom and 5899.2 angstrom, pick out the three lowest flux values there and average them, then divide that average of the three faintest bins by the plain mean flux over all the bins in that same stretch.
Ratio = 0.915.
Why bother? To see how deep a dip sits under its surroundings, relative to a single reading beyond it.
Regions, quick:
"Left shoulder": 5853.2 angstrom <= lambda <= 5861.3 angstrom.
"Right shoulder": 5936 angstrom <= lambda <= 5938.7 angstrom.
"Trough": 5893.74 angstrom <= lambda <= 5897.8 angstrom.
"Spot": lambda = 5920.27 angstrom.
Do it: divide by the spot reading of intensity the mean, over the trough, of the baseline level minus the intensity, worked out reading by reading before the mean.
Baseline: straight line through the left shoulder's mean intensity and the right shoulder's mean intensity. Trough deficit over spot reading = 0.018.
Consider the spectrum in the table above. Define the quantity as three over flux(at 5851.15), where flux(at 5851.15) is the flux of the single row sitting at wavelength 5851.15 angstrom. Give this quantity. 0.147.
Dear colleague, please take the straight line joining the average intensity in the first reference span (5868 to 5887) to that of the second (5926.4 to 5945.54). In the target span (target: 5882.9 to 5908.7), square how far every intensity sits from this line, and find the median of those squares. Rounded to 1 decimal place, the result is 1.0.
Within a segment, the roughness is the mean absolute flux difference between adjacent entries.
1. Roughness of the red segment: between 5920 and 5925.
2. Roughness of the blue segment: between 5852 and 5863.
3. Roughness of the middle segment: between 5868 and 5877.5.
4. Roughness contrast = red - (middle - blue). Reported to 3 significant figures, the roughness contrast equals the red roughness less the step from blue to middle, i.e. 1.64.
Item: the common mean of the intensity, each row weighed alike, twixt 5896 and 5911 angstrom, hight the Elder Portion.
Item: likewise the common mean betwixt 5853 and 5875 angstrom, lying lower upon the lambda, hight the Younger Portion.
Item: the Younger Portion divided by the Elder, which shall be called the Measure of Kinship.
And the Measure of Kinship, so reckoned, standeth 1.022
